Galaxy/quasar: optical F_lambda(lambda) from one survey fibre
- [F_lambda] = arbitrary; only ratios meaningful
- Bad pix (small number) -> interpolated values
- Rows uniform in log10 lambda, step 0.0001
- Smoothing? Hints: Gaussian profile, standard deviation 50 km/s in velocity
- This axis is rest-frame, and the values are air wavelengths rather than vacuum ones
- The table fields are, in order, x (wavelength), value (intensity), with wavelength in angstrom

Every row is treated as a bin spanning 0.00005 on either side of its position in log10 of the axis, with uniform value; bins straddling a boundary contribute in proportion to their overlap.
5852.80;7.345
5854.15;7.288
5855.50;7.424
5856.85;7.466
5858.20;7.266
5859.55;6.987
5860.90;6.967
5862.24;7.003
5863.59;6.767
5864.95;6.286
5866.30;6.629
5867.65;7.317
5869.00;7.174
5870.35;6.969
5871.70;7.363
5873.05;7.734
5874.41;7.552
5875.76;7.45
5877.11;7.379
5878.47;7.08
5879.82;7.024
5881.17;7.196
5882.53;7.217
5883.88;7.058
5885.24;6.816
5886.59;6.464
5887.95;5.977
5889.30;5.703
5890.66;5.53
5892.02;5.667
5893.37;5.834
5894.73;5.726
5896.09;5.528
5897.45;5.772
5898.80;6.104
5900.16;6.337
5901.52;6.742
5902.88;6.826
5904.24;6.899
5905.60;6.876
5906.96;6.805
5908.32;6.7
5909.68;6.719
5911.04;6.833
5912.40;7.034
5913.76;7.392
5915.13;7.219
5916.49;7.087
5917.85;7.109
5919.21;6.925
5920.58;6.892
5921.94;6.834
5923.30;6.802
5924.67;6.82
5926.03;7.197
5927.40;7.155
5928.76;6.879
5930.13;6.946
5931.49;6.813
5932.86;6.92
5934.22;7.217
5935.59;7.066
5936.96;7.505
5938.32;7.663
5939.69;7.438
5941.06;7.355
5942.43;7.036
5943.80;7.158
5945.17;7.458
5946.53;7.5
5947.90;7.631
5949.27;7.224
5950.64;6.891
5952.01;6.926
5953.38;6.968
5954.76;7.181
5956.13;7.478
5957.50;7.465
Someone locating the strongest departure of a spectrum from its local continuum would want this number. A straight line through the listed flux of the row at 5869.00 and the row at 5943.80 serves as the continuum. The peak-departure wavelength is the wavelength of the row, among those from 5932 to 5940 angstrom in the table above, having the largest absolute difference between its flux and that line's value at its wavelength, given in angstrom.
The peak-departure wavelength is 5938.32 angstrom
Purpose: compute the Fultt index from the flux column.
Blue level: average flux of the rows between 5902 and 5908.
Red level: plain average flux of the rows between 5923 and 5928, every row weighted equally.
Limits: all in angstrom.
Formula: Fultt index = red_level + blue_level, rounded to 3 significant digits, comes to 13.8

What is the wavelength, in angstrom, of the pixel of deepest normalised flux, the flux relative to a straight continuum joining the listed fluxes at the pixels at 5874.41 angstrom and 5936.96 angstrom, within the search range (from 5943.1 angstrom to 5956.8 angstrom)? 5950.64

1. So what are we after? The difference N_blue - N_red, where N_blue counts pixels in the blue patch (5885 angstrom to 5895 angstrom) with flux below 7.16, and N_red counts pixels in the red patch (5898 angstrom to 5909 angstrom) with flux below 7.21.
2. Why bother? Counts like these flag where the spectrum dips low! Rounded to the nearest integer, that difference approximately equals 0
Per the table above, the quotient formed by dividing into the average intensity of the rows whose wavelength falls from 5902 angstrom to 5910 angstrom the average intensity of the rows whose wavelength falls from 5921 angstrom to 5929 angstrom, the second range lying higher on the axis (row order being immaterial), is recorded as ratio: 0.98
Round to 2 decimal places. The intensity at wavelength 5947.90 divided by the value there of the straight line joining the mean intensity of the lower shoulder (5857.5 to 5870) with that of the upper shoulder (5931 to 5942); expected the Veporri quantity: 1.05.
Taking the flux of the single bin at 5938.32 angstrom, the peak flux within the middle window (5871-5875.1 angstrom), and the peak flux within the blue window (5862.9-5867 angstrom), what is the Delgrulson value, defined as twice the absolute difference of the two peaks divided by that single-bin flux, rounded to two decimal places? 0.25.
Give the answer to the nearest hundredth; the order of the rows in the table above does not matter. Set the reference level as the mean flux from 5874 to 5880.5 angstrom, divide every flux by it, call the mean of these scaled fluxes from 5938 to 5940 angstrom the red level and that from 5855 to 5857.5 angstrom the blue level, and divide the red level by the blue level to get 1.01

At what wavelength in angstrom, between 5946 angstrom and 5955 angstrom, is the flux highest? 5947.90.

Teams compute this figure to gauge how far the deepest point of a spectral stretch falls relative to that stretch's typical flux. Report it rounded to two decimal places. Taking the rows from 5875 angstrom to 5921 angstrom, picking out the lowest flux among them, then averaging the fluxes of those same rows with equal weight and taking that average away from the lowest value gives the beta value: -1.12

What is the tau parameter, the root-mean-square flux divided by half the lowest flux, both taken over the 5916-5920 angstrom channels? 2.033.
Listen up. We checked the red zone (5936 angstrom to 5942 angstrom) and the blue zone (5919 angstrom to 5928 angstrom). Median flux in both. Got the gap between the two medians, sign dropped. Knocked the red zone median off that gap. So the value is -6.89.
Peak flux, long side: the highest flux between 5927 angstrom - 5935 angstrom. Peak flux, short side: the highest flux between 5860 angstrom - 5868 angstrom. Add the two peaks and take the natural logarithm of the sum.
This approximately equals 2.68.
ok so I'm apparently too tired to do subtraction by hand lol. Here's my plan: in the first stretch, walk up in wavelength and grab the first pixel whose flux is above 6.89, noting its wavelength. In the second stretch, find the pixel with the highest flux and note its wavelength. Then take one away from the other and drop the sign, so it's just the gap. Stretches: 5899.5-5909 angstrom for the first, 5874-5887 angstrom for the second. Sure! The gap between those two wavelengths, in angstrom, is 29.8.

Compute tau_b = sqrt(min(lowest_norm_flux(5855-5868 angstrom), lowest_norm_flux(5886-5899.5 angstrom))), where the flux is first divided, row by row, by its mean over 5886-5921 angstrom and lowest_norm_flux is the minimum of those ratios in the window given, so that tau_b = 0.923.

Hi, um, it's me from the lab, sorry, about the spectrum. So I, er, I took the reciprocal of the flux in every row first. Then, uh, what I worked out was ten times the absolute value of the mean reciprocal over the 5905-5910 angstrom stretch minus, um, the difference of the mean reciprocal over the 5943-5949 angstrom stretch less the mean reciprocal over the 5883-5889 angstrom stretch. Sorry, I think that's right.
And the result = 1.66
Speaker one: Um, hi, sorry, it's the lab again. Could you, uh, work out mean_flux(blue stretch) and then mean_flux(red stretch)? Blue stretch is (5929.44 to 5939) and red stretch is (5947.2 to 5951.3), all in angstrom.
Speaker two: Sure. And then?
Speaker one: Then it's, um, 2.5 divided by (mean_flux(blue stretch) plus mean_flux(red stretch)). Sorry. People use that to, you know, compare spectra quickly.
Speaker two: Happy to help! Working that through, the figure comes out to 0.173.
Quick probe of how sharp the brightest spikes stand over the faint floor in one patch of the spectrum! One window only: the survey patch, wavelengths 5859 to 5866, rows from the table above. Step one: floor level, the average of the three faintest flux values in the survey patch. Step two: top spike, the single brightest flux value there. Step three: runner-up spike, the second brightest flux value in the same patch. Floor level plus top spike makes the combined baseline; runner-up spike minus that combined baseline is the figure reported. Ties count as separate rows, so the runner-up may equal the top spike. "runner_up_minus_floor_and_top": -6.7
